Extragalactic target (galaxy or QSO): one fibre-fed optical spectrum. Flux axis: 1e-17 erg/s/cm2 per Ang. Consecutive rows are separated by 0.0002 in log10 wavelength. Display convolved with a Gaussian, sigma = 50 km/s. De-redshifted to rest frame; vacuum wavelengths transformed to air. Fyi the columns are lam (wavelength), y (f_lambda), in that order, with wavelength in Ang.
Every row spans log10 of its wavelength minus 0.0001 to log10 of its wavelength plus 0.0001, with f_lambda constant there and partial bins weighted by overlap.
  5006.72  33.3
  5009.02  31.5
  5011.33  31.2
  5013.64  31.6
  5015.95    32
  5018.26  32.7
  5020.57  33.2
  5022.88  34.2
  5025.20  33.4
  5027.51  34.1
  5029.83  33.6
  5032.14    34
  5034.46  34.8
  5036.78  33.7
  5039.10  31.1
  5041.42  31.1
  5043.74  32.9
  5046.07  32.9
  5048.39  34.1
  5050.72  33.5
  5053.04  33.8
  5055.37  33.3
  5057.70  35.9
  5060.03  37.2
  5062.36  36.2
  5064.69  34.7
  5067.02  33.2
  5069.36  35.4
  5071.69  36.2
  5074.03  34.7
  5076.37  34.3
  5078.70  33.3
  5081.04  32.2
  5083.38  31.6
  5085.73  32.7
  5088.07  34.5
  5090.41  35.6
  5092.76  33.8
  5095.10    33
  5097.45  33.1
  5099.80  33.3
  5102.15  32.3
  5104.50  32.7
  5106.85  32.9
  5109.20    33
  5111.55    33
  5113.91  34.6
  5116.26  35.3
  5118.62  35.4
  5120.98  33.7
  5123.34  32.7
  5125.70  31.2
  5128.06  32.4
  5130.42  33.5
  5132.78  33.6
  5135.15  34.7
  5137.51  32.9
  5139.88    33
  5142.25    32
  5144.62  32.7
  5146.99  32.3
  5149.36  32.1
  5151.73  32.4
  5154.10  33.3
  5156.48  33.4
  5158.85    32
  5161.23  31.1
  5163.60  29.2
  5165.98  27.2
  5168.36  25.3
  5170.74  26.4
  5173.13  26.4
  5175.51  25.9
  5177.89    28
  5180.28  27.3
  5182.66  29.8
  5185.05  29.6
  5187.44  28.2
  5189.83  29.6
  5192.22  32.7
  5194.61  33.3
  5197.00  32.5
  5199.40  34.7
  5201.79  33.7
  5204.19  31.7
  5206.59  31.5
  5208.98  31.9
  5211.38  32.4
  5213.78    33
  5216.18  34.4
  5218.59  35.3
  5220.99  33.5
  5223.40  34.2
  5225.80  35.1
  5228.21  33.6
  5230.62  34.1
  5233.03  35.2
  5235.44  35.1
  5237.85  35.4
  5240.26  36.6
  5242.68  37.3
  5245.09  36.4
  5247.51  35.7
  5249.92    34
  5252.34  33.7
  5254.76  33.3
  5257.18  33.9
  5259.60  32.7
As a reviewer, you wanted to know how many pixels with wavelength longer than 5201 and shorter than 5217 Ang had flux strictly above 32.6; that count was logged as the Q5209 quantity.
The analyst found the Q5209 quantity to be 3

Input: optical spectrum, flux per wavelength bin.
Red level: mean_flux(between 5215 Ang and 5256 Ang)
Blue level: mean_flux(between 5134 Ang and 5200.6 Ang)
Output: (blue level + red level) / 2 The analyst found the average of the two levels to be 32.8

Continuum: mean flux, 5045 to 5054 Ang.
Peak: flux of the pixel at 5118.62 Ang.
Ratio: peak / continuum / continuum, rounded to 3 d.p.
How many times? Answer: 0.031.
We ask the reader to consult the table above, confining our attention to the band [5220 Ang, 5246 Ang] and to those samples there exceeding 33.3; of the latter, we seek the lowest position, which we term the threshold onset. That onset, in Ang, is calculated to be 5220.99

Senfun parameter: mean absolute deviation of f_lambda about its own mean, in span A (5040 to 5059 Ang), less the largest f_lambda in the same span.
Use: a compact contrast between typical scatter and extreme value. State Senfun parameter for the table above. -35.0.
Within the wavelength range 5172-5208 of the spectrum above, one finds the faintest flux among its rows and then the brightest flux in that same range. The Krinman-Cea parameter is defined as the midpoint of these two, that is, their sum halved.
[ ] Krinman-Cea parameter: 30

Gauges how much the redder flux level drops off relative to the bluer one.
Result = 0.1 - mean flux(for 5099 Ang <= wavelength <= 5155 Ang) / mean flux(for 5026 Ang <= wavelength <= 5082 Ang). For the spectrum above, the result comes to -0.87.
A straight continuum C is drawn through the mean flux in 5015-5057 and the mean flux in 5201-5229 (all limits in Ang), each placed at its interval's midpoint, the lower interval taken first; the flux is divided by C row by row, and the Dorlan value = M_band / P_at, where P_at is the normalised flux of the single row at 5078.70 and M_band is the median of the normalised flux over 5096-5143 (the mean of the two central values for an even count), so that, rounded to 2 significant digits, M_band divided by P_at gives 0.99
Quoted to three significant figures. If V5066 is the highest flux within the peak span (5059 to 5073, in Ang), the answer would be 37.2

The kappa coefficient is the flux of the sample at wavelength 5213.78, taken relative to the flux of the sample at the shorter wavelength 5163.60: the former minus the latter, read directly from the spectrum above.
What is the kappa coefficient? 3.8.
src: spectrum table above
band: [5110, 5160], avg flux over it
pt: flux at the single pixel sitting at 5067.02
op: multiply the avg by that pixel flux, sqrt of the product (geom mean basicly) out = 33.2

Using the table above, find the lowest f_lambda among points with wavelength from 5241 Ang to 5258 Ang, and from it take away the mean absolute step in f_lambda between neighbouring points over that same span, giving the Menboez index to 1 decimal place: 32.5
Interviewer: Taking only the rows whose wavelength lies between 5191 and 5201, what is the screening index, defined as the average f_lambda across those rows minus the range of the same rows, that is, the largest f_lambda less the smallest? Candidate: 31.1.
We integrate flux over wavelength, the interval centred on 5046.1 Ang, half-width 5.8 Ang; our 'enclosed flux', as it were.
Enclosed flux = 382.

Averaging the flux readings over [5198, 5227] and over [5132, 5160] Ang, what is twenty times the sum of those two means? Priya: 1326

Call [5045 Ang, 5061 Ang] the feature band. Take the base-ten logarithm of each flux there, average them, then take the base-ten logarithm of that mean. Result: 0.186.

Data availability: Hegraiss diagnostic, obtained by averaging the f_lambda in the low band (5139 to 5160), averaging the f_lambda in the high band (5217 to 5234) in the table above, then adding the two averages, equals 67.0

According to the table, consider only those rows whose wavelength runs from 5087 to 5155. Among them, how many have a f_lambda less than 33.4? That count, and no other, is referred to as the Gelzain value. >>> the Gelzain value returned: 19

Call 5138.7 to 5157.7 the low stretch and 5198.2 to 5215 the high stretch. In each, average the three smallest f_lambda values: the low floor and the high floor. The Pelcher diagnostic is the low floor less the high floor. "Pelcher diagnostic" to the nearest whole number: 0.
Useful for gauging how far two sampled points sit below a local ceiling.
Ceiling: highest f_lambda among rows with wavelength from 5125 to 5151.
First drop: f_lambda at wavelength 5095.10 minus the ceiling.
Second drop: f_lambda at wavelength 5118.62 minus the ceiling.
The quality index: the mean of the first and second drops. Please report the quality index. -0.5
